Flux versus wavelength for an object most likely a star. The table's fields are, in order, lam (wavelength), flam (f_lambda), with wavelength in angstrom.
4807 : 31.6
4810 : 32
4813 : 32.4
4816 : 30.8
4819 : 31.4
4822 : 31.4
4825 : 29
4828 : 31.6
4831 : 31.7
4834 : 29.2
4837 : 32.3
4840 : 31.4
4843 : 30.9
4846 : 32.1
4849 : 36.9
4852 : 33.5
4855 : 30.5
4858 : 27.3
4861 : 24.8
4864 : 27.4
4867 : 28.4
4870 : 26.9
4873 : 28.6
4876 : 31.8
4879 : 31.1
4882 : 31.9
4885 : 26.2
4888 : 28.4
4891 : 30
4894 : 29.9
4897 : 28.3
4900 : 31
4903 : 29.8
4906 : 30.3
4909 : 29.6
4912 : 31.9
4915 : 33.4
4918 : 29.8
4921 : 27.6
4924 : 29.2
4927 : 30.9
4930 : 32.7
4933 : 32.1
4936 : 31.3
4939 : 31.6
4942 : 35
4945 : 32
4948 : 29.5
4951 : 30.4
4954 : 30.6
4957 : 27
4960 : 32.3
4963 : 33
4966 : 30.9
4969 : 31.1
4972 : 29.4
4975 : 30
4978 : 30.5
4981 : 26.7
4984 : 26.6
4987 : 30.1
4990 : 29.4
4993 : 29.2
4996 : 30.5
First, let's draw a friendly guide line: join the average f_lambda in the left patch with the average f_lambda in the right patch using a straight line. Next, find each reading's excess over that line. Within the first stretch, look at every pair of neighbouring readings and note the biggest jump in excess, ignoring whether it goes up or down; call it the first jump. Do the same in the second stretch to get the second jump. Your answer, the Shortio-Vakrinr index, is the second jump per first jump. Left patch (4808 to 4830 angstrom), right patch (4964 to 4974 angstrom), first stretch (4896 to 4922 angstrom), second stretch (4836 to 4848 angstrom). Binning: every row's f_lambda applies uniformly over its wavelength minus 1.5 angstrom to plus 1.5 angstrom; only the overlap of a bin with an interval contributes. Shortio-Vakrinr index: 0.34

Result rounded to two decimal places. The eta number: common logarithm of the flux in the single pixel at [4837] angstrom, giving 1.51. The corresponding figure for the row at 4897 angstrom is 1.45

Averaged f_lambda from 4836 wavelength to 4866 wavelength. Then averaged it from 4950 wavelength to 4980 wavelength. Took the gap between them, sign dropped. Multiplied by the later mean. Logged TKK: 6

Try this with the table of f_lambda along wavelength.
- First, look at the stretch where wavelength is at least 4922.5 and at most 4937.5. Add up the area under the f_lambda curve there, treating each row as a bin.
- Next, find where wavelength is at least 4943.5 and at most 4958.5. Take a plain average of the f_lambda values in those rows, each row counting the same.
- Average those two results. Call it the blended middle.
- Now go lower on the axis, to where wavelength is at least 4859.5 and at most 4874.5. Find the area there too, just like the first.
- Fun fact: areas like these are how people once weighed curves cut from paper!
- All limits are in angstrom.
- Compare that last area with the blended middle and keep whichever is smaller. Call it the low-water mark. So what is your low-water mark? 249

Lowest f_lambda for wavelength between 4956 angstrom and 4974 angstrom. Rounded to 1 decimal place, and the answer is 27.0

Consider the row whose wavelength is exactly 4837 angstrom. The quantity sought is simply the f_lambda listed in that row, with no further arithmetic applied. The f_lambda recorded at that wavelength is 32.3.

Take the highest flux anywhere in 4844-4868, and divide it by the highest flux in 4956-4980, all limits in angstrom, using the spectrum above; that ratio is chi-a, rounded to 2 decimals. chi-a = 1.12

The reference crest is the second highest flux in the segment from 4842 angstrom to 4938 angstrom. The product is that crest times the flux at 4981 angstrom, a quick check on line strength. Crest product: 894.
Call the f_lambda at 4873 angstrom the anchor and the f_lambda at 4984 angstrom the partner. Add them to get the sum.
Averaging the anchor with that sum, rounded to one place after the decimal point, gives 41.9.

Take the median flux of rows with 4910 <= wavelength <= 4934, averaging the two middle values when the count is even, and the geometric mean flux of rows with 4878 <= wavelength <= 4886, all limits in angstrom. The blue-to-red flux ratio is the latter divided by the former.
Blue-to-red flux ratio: 0.94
